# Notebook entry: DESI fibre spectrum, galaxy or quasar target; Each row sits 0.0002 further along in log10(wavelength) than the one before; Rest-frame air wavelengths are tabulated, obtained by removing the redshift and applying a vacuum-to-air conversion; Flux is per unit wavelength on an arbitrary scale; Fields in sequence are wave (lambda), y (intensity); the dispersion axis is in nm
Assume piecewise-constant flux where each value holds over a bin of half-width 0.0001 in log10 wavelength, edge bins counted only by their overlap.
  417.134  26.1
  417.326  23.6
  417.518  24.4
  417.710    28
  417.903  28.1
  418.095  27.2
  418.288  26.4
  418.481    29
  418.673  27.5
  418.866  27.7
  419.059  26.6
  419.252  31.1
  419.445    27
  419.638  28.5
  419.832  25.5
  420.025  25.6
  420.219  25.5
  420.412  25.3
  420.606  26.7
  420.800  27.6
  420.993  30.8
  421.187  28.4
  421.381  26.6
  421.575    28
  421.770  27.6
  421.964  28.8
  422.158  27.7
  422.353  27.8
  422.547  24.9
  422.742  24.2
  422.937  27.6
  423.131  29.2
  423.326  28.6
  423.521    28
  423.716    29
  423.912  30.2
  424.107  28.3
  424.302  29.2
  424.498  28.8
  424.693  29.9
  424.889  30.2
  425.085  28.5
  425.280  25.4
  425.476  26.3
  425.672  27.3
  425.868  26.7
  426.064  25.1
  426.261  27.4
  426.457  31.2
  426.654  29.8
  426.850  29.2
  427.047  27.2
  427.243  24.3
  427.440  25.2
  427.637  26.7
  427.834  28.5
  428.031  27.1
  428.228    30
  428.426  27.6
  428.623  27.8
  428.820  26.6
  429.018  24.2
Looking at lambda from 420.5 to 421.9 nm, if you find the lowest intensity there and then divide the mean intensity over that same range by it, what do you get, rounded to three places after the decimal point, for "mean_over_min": 1.051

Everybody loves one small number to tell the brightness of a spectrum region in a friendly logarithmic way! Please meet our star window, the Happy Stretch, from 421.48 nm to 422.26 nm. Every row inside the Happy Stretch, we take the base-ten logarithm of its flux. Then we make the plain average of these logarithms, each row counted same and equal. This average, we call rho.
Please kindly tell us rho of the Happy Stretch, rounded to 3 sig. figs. 1.45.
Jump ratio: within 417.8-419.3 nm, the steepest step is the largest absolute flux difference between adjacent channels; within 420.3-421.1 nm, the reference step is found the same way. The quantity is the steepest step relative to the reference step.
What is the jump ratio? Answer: 1.4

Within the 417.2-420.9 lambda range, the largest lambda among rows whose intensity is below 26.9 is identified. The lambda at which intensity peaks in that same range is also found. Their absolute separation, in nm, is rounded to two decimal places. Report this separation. 1.35 nm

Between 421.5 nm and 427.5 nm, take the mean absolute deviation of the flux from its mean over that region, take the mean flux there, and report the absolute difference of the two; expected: 26.4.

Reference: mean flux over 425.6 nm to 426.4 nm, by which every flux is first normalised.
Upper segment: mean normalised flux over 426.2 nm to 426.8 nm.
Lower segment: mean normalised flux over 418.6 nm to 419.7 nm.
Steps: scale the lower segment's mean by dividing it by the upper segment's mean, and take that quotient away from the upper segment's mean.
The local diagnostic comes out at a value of 0.15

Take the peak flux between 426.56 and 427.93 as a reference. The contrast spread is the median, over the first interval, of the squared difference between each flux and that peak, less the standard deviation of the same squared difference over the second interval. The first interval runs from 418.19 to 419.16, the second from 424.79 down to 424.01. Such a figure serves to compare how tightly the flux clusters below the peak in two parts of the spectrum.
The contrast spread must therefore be 4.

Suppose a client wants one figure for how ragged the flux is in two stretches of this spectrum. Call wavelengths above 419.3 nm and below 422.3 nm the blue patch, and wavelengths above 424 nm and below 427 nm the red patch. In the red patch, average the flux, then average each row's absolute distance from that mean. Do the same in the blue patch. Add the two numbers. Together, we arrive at 2.68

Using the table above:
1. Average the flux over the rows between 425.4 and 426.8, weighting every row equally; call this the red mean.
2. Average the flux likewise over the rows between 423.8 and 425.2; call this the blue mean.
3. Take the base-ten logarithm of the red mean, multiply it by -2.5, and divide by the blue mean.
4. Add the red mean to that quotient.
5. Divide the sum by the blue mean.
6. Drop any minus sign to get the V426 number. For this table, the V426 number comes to 0.94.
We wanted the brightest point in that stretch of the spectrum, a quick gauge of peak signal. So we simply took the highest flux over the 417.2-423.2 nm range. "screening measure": 31.1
